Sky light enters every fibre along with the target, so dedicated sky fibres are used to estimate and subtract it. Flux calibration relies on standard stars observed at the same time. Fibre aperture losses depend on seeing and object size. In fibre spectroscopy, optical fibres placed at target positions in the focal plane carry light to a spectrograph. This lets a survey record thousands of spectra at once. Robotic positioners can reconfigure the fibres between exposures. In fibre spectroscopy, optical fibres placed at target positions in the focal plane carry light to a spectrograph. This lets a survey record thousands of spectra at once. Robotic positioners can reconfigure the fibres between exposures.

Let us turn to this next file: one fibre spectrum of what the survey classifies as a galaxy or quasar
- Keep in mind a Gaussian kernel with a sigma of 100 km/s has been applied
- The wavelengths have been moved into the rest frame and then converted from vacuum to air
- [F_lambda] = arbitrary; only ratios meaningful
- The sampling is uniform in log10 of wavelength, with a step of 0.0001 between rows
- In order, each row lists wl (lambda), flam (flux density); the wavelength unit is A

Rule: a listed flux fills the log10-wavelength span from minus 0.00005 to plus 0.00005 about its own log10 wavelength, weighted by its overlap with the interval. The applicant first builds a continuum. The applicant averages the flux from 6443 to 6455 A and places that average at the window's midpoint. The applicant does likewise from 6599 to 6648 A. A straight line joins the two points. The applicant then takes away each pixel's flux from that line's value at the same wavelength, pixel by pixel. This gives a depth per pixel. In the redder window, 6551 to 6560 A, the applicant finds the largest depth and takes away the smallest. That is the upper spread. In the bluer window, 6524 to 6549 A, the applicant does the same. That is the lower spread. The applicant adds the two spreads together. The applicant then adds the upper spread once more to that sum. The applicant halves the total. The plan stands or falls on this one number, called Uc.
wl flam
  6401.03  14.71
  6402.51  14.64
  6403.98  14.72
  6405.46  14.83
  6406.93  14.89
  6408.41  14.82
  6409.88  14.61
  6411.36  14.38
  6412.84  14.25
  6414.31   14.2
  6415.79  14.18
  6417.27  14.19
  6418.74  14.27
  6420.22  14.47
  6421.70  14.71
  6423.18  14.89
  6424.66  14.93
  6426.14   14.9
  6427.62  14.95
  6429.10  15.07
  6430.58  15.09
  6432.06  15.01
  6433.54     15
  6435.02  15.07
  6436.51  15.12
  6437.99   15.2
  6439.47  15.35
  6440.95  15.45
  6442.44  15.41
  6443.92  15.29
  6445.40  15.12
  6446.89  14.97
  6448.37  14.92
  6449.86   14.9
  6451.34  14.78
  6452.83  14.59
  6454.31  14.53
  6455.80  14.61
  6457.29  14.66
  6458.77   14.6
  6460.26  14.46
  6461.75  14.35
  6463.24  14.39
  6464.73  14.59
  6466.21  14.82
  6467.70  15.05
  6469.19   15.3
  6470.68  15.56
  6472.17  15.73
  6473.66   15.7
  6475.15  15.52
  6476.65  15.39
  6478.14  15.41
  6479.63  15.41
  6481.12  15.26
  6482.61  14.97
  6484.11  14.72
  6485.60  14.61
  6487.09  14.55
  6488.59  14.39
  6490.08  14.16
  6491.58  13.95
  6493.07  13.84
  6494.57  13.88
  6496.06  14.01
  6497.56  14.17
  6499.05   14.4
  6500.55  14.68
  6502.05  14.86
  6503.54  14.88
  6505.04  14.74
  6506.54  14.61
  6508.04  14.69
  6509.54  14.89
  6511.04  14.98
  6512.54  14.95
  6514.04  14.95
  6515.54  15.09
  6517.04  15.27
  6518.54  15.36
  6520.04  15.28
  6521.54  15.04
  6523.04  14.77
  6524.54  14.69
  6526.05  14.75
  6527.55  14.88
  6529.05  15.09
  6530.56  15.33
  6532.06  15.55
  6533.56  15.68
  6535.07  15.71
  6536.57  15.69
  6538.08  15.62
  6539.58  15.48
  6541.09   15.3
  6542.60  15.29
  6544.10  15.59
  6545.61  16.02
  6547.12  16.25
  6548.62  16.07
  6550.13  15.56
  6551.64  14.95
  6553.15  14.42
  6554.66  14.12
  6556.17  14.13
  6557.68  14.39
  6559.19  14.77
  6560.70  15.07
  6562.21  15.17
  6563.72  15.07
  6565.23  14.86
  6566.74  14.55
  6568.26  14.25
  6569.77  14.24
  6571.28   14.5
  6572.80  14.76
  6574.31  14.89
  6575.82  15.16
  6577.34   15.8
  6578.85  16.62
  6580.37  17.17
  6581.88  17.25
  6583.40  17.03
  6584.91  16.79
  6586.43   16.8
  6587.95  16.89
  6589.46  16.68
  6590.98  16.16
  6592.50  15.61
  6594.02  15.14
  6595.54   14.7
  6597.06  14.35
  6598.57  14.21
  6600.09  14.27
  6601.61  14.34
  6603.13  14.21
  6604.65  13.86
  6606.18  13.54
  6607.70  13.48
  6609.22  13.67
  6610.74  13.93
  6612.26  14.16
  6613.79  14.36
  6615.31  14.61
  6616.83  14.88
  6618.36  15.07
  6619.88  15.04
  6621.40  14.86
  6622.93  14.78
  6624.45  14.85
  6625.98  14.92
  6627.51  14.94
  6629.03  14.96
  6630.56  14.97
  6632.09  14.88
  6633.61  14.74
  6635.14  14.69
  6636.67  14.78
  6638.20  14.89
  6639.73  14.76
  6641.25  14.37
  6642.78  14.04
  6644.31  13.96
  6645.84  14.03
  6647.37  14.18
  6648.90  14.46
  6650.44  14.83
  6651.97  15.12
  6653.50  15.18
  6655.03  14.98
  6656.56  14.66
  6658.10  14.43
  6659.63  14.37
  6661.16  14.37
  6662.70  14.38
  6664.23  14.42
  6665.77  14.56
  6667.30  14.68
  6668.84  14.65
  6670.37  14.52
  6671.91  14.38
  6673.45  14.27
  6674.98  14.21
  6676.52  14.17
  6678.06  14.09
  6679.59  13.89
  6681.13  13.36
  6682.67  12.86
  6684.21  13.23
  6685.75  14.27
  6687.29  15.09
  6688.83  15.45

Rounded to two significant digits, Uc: 1.6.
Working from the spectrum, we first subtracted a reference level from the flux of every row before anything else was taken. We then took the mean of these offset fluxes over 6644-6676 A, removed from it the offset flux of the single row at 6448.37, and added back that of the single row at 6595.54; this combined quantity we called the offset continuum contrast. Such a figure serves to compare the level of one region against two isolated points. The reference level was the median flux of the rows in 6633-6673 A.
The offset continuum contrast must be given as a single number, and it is -0.25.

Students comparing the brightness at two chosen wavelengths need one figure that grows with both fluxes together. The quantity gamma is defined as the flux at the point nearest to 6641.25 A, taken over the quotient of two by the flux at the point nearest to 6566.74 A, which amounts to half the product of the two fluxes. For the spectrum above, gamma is 105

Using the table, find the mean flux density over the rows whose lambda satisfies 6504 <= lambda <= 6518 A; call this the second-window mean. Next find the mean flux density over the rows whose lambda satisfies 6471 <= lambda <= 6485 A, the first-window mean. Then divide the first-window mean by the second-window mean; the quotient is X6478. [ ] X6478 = 1.03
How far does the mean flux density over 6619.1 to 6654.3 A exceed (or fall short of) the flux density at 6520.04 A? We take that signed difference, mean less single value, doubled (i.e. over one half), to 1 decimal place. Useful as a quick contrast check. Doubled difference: -1.1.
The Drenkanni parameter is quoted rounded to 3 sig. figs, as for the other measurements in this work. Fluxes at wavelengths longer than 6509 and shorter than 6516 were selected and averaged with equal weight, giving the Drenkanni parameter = 15.0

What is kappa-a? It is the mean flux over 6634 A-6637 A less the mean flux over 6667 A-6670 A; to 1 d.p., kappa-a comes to 0.1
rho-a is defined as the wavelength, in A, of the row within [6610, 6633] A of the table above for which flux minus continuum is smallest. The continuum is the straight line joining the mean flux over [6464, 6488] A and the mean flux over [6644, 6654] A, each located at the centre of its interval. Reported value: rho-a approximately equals 6610.74 A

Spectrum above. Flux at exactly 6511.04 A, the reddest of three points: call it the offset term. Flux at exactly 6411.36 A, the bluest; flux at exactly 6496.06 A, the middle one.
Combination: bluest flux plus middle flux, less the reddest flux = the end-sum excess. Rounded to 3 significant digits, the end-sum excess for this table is 13.4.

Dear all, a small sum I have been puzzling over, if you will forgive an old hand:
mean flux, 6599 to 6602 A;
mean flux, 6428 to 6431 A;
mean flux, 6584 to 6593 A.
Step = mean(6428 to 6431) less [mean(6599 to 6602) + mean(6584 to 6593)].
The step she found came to -15.7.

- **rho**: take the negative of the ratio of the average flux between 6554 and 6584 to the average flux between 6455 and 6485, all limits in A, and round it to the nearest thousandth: -1.011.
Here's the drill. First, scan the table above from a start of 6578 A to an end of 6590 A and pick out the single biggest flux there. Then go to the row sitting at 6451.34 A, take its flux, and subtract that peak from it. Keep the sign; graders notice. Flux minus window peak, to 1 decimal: -2.5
